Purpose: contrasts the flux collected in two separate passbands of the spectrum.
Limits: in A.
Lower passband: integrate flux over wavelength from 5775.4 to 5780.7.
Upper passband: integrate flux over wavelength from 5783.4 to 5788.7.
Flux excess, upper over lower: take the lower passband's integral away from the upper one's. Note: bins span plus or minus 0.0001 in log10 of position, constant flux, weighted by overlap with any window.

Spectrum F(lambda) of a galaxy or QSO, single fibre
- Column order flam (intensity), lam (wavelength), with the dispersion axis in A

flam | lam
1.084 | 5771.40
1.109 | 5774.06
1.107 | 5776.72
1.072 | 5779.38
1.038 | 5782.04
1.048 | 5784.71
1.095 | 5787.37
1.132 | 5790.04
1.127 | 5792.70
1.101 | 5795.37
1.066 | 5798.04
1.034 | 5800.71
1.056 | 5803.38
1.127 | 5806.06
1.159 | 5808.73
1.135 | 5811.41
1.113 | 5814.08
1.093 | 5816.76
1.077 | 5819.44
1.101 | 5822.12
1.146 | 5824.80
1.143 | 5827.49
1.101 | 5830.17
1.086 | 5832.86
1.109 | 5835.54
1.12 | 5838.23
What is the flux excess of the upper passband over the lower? -0.09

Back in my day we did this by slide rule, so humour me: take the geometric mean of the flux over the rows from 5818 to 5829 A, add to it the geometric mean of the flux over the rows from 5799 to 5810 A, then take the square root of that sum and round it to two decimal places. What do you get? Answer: 1.49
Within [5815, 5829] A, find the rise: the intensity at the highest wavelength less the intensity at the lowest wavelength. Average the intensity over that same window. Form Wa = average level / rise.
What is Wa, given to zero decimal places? 22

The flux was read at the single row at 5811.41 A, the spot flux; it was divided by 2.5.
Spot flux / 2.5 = 0.454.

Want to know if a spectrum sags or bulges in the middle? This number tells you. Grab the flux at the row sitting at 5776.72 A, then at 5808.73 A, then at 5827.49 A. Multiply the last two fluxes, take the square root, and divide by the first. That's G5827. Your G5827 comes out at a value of 1.04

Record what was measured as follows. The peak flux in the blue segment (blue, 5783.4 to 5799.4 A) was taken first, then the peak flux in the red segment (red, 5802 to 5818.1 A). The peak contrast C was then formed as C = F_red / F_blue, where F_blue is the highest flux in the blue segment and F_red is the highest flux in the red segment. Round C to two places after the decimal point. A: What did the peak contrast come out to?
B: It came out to 1.02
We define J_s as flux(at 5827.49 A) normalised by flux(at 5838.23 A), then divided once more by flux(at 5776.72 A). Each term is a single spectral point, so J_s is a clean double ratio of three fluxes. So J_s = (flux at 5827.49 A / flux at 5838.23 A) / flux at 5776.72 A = 0.92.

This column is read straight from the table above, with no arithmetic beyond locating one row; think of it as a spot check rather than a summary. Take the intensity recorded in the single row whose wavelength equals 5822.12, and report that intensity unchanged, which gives 1.101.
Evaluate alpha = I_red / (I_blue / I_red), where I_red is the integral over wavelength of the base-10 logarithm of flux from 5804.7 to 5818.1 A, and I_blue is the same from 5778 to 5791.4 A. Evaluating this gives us 1.1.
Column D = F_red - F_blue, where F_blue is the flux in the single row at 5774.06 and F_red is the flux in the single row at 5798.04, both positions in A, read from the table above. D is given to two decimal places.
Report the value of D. -0.04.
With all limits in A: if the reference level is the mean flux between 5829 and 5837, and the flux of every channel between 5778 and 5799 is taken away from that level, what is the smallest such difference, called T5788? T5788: -0.033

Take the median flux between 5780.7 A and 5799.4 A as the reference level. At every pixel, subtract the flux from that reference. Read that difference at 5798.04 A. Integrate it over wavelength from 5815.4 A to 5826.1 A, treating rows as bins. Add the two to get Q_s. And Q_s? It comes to -0.07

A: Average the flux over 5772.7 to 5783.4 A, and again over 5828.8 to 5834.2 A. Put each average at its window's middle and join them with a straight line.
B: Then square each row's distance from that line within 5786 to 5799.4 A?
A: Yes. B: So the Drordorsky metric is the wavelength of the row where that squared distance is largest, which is 5790.04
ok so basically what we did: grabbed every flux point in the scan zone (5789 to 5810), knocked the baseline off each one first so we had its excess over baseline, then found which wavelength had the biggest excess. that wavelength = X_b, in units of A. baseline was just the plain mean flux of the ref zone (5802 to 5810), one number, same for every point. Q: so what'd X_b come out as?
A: 5808.73 A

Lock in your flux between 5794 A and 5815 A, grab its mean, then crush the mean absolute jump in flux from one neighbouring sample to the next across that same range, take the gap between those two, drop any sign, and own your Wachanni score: 1.06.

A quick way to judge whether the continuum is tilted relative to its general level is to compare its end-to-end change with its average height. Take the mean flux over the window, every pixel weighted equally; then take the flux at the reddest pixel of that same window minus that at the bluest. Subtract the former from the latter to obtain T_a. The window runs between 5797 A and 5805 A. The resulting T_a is -1.06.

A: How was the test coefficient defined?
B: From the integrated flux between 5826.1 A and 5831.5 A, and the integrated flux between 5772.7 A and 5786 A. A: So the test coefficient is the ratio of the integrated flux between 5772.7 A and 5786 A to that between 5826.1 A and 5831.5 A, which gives 2.4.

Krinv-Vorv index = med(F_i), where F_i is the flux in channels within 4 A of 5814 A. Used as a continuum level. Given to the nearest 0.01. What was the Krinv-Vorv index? 1.11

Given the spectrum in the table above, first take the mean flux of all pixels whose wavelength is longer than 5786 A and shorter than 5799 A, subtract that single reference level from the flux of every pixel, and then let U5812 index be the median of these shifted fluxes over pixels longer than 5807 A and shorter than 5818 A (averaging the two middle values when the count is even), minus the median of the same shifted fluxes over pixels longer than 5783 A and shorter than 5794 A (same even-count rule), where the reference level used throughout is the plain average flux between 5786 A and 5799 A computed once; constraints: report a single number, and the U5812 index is 0.013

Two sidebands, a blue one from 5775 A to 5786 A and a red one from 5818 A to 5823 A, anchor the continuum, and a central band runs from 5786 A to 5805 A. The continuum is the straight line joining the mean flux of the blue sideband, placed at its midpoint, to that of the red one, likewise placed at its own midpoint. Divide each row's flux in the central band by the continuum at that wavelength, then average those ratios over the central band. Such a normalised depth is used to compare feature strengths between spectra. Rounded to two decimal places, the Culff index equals 1.01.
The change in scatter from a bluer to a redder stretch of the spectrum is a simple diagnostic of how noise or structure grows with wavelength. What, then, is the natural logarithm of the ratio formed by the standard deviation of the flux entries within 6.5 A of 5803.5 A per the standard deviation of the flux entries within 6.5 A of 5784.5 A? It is 0.3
